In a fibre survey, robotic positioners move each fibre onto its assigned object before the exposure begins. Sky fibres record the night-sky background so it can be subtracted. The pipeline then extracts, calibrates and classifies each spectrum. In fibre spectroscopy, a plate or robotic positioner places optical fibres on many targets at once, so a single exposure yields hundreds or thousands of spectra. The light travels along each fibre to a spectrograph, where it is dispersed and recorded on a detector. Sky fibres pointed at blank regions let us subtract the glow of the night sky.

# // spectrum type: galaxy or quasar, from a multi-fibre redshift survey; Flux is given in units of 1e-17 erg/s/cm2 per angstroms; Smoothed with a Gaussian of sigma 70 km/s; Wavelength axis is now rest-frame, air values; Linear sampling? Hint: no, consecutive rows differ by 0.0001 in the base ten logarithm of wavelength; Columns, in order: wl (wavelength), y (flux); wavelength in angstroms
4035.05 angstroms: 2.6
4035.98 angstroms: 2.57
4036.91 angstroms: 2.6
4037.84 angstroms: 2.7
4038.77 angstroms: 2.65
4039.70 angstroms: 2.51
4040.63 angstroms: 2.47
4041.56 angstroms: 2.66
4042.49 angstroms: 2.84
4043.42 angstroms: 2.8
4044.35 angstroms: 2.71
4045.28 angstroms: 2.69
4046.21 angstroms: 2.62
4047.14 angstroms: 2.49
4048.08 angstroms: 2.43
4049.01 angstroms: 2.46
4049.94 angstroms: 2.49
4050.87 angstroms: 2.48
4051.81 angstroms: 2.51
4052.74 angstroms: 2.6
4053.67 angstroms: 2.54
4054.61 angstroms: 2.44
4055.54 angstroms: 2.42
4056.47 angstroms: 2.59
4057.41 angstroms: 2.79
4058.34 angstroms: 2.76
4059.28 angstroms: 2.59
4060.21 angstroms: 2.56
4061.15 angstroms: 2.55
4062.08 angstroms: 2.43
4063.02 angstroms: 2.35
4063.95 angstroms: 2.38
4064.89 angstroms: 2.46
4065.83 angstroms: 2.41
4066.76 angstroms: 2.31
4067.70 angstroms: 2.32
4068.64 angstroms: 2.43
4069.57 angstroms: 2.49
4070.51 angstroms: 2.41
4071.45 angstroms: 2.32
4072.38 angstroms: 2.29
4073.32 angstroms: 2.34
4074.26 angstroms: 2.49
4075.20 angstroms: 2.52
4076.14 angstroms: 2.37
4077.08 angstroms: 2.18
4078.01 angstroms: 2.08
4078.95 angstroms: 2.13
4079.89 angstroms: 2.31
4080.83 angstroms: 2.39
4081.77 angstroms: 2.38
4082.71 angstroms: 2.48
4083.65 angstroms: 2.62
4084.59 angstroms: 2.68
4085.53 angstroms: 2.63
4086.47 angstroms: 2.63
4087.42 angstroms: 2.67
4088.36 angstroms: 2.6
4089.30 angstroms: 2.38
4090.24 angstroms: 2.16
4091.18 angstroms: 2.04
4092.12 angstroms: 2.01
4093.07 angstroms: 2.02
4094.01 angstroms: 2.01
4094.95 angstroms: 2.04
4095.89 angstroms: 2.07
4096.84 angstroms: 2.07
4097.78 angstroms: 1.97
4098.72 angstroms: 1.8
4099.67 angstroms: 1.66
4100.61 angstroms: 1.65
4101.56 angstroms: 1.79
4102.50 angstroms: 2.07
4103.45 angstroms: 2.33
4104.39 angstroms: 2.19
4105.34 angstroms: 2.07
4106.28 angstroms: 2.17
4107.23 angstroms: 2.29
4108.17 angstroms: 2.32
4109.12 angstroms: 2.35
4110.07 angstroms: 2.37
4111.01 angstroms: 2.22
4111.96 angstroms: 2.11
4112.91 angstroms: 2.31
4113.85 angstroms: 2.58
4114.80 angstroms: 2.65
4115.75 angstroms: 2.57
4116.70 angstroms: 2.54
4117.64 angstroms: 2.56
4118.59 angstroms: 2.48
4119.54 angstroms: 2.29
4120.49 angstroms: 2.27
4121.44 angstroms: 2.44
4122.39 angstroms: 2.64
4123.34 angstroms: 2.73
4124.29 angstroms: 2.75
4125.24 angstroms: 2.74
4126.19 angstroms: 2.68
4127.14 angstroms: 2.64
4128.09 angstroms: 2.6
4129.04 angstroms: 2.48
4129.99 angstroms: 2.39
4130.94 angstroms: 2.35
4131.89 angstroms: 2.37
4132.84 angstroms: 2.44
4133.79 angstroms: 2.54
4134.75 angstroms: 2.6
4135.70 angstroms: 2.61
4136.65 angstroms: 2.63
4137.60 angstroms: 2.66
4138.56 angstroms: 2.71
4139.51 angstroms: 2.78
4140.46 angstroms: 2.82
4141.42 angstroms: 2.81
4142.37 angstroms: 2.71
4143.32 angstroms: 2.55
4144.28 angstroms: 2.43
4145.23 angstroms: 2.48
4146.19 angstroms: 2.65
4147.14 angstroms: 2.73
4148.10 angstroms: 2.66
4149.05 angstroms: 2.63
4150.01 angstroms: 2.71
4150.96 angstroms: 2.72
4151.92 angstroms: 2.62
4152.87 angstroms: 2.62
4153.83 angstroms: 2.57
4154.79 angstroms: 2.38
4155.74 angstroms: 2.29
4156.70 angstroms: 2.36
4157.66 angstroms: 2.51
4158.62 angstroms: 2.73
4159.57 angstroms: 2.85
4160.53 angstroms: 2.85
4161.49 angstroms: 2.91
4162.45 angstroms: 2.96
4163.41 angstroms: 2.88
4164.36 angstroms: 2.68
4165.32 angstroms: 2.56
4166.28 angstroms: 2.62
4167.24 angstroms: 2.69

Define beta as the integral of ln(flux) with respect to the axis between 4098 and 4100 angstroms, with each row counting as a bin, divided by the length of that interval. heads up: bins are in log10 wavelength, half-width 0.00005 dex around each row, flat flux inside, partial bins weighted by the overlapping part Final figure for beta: 0.57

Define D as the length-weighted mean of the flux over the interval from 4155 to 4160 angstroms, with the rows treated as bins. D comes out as 2.54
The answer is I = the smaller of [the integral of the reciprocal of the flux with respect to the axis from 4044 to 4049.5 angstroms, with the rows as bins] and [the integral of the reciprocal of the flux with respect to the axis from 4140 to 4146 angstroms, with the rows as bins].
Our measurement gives 2.15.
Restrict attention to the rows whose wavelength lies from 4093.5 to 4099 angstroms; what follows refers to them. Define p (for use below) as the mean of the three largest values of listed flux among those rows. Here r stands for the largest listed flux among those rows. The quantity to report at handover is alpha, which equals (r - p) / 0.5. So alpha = 0.02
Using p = 2.06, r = 2.07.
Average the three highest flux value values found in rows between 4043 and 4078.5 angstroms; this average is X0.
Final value 2.78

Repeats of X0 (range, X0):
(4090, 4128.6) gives 2.74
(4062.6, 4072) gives 2.46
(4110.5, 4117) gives 2.60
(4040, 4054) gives 2.78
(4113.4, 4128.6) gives 2.74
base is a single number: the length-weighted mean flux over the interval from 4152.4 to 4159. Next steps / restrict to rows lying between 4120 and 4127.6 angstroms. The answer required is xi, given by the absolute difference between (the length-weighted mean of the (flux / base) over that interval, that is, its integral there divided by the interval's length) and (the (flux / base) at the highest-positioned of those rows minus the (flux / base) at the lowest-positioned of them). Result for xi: 0.90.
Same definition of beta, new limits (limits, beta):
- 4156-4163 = 1.00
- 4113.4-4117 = 0.95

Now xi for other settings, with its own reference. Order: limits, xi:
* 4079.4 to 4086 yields 0.88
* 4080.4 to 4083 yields 0.93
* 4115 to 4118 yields 1.04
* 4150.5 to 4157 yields 1.15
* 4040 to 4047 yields 1.01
